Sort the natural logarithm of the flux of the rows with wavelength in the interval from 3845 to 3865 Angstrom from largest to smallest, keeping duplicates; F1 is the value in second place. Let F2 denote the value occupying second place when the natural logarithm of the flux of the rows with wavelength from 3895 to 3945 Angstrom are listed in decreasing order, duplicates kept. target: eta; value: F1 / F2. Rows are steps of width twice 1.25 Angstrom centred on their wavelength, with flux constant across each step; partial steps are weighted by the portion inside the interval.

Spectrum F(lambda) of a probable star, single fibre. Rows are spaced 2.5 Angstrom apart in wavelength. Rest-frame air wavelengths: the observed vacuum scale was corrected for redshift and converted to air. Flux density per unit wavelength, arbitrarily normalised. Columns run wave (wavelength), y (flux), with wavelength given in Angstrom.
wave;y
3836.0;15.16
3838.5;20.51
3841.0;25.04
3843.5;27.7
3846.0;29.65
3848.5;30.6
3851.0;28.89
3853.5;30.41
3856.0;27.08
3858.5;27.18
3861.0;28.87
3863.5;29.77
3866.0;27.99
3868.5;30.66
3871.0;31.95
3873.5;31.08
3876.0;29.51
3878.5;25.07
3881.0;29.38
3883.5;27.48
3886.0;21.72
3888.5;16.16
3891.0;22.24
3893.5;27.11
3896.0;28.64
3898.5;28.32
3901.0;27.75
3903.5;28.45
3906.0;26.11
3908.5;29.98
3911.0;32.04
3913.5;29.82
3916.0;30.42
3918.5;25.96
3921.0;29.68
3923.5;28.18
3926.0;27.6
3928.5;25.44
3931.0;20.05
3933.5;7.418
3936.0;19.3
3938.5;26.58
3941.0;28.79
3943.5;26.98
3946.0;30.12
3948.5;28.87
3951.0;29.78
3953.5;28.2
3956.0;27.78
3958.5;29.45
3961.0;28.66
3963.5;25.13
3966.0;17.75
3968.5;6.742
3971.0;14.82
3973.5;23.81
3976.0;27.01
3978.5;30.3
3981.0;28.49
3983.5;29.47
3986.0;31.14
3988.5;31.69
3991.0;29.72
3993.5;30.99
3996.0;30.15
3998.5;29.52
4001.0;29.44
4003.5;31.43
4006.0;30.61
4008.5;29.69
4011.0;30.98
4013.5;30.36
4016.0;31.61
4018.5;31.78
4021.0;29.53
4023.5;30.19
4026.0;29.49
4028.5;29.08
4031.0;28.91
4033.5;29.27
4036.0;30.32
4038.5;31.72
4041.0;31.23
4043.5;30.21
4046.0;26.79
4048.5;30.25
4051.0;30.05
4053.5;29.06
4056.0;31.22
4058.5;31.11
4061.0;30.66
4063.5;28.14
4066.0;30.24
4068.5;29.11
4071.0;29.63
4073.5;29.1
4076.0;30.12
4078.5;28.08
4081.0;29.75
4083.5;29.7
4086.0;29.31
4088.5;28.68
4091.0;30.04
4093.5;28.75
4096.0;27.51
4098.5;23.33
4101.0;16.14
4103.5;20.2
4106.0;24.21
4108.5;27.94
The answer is 1.00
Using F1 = 3.41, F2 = 3.42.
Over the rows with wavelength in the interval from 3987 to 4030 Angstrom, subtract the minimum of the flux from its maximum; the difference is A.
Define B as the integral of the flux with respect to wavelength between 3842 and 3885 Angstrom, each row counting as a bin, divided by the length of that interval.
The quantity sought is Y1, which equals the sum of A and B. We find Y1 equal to 32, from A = 3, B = 29.0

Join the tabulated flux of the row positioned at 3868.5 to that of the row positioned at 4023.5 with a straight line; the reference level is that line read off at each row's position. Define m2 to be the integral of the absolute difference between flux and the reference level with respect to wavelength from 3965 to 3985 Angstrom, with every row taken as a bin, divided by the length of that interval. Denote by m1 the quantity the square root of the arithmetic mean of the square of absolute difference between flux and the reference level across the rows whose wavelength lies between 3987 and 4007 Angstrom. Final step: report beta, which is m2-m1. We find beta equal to 7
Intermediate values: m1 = 0.8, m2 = 8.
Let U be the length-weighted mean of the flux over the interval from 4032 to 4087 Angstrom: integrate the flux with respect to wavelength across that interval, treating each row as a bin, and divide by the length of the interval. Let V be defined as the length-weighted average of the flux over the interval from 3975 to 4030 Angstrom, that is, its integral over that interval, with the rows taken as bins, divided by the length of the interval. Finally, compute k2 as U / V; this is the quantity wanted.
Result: 0.99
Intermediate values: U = 30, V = 30.1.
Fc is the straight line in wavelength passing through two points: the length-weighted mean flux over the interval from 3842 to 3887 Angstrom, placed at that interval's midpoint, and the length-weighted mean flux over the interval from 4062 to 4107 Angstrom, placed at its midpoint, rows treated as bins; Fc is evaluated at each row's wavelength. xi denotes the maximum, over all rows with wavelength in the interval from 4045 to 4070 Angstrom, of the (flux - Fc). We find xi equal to 3.69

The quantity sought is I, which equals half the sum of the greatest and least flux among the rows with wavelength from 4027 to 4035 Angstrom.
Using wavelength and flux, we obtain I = 29.1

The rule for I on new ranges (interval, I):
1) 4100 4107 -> 20.2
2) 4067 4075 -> 29.4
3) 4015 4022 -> 30.7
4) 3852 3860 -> 28.7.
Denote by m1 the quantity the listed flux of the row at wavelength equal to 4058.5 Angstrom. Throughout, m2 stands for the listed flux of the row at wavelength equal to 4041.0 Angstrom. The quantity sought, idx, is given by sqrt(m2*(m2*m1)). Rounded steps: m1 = 31.11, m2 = 31.23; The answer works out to 174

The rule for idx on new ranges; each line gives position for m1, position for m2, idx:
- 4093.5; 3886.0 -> 116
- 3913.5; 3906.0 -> 143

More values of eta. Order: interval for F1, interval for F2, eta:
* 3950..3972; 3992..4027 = 0.98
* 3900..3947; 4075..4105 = 1.00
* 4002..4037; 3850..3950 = 1.00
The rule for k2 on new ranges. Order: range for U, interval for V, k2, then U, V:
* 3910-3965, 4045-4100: 0.91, 27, 29.1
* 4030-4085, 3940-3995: 1.12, 30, 26.6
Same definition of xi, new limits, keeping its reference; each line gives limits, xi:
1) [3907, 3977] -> 3.68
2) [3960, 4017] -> 3.85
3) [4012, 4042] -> 4.09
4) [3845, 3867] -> 1.88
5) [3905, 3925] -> 3.68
